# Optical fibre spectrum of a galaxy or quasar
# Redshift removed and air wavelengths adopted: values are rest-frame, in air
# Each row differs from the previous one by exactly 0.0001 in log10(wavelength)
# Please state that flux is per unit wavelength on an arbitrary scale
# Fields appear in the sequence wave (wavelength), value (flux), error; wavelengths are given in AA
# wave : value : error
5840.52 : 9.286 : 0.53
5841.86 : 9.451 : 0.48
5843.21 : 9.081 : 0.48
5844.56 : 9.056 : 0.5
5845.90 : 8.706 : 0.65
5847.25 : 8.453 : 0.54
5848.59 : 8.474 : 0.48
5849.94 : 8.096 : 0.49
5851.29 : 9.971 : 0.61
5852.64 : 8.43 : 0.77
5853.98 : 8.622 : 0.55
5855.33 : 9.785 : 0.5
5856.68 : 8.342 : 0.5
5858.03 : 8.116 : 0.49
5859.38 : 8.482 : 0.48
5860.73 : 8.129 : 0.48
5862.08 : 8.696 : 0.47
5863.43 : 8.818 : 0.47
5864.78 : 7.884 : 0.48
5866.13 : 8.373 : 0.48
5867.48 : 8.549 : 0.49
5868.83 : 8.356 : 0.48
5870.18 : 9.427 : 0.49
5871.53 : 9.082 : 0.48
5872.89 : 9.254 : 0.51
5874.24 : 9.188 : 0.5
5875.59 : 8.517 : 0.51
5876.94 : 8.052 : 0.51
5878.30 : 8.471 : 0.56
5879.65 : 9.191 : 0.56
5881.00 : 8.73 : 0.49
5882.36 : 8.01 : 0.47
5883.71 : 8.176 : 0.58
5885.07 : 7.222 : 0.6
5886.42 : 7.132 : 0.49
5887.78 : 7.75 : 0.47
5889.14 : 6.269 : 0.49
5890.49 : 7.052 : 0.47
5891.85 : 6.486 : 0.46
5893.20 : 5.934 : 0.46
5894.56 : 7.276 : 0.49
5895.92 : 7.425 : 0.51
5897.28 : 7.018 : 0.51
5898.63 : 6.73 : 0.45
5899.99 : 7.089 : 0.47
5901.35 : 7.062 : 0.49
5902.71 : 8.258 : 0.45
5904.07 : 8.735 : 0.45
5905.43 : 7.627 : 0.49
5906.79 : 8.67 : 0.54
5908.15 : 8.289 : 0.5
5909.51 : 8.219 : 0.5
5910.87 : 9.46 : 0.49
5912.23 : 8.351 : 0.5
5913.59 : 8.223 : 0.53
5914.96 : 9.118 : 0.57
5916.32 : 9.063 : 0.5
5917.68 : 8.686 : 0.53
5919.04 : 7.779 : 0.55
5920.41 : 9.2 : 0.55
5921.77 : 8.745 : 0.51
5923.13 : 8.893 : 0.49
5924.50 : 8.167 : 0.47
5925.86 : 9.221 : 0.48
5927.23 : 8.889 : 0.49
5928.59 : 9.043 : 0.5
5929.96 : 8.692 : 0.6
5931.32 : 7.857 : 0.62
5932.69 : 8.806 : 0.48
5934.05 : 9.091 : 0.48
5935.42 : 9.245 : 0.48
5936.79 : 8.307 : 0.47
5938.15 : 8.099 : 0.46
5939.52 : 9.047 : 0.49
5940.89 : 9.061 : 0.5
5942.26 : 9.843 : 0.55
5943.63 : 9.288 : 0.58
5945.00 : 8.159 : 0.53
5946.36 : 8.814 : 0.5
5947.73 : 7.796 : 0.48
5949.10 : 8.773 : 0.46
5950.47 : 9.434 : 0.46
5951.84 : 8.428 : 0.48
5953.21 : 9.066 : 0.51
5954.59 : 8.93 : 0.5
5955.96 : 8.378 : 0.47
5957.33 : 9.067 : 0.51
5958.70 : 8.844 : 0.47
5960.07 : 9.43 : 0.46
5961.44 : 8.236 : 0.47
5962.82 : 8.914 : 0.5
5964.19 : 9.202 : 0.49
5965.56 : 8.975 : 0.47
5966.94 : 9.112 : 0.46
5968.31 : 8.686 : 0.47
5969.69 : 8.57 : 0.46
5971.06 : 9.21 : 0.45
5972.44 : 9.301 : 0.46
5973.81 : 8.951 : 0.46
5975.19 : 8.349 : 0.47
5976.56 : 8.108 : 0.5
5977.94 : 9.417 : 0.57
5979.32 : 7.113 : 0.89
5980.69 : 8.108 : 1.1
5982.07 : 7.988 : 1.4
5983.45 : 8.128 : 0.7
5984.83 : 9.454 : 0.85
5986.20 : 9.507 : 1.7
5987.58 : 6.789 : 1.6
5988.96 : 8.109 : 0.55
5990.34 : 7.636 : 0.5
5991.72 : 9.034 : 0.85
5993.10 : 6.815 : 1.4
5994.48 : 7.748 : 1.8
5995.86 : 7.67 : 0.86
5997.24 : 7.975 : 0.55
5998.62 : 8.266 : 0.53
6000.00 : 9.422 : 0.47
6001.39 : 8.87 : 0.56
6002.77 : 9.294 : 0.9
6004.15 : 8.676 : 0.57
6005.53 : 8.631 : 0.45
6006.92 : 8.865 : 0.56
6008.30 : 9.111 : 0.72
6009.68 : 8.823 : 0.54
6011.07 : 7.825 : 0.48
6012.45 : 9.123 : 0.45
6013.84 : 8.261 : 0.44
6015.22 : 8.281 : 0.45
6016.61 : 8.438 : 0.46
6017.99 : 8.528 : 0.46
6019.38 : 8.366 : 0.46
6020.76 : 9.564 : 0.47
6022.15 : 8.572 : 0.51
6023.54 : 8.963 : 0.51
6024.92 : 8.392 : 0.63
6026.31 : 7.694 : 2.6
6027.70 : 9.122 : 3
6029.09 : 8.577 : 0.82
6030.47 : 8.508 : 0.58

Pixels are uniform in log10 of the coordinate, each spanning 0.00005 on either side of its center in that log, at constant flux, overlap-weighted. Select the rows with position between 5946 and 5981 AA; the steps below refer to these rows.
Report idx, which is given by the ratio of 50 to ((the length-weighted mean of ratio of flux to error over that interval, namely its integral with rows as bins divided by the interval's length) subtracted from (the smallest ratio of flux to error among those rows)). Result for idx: -4.8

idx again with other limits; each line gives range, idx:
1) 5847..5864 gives -8.6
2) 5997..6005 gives -9.9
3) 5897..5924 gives -18.3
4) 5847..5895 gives -9.3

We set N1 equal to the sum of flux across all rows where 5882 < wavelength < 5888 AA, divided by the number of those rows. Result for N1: 7.66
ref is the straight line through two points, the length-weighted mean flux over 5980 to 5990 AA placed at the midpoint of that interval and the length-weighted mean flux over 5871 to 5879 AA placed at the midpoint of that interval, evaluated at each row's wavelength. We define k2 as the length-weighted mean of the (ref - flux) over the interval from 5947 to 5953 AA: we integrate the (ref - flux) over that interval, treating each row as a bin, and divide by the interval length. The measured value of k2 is -0.22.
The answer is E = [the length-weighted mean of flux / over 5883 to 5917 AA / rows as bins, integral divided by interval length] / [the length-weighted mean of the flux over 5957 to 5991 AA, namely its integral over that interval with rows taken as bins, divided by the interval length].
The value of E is 0.90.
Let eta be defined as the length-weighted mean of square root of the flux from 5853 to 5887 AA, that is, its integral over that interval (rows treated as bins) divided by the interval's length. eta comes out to 2.92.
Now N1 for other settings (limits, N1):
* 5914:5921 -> 8.77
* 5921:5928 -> 8.78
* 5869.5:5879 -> 8.86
